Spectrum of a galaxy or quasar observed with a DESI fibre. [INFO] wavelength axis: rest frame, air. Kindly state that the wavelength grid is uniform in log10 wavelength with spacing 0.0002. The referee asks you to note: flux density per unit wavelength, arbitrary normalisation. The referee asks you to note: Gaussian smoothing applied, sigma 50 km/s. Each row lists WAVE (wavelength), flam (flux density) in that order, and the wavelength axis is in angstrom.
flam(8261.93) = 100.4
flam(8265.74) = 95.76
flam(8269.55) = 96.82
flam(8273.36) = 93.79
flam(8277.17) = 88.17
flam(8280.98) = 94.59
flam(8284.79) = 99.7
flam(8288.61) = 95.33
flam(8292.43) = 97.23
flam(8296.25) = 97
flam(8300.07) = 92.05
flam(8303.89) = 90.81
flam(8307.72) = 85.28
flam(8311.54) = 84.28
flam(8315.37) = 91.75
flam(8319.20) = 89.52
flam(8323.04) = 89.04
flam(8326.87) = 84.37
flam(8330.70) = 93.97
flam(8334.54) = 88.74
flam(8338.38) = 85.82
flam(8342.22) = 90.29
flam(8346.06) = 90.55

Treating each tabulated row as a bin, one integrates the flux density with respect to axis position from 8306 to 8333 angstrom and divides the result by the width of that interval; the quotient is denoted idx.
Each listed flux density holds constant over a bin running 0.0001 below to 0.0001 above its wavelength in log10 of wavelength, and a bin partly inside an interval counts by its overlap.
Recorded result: 88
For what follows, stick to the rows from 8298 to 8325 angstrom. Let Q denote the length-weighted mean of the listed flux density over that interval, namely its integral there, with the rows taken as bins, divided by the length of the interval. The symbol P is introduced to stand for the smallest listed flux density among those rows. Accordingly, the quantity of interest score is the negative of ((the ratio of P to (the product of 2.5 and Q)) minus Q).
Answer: 88.6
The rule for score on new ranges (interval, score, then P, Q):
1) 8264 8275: 95.1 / 93.79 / 95.5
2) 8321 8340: 88.0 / 84.37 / 88.4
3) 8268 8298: 94.9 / 88.17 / 95.3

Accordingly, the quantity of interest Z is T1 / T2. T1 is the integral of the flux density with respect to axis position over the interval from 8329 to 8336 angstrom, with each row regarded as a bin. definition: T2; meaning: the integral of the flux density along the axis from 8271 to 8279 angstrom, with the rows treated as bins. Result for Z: 0.88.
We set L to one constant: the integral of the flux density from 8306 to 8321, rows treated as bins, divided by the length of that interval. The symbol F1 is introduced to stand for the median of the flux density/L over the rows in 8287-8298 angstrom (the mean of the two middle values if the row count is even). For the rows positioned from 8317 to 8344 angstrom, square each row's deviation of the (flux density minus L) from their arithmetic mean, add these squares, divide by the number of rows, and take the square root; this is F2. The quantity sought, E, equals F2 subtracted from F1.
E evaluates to -1.8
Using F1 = 1.11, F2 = 2.9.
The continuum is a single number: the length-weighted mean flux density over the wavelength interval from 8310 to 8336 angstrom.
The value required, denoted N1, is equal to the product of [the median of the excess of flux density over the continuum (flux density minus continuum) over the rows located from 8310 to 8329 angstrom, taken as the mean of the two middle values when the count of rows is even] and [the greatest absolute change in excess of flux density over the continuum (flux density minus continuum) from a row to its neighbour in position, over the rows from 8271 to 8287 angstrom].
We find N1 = 1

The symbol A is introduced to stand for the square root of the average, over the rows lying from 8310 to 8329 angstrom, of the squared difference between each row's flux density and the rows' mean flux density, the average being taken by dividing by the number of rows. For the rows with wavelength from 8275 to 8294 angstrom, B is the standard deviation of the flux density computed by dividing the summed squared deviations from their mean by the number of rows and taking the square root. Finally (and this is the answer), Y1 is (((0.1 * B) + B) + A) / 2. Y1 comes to 3.6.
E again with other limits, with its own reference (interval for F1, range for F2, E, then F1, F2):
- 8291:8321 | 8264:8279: -2.3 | 1.04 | 3.3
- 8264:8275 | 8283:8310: -3.4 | 1.09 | 4.5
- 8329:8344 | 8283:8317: -4.0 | 1.02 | 5.0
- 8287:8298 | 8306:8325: -1.7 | 1.11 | 2.8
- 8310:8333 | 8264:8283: -2.0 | 1.02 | 3.0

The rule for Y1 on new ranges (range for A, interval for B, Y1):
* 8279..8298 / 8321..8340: 2.7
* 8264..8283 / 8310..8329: 3.1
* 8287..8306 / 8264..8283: 3.0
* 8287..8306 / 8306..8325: 2.8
